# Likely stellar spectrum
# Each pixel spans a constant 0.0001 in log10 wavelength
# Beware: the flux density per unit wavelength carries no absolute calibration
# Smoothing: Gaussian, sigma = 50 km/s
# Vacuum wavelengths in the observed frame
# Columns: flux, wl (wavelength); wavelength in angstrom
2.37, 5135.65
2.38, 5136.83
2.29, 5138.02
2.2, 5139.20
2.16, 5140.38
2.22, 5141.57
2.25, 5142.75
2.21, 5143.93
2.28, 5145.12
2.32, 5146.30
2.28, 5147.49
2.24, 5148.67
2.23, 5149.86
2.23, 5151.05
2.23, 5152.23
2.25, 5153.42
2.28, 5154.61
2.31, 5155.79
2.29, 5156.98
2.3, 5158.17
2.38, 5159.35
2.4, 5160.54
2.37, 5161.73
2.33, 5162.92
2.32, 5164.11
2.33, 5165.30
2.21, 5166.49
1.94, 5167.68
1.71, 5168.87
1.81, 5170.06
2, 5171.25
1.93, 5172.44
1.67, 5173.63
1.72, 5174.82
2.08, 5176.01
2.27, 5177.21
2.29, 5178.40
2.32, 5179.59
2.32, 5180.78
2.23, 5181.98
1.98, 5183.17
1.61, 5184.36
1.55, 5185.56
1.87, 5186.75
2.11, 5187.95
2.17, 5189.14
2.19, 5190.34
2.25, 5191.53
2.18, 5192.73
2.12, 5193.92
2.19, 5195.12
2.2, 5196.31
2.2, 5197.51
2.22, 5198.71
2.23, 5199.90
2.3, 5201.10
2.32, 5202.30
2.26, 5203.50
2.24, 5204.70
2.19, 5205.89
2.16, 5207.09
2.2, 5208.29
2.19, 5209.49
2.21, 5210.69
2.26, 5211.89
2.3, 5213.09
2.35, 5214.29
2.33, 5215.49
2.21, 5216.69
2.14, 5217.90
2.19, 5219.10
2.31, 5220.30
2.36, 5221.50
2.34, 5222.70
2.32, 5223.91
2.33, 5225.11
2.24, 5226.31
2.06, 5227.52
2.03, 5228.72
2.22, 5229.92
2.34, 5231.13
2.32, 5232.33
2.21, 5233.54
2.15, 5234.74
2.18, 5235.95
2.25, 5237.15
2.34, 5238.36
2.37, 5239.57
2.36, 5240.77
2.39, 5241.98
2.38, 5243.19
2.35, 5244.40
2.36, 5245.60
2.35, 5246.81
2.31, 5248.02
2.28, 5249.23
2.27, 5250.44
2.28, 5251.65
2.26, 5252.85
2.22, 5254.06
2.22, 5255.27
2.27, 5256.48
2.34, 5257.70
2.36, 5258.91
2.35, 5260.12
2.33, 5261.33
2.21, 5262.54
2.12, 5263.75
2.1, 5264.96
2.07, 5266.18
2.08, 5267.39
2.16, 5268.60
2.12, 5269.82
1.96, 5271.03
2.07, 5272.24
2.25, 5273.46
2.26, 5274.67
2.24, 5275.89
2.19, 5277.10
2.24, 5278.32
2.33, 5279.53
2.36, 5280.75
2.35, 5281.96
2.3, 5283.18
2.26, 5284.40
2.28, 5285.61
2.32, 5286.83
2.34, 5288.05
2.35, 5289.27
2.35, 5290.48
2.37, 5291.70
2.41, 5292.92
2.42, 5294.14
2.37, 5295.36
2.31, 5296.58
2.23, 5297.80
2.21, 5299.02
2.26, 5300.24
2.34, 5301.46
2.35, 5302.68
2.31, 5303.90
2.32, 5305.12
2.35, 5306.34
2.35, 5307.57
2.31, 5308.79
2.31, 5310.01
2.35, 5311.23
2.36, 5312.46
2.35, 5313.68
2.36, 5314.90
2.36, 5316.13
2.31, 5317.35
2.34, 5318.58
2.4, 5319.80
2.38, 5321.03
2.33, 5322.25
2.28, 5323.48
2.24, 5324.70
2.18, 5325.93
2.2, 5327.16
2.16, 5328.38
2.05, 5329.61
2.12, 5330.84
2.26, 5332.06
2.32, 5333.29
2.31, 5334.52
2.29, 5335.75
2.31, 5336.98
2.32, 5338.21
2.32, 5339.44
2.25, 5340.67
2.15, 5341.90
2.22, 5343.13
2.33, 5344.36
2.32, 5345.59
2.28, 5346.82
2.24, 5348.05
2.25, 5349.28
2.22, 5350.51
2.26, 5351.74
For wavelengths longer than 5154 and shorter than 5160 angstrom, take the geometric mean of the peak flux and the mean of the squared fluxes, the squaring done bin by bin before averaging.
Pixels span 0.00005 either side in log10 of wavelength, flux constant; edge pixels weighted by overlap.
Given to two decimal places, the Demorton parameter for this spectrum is 3.57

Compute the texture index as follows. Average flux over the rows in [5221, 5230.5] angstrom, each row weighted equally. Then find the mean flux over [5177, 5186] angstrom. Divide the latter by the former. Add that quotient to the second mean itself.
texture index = 3.00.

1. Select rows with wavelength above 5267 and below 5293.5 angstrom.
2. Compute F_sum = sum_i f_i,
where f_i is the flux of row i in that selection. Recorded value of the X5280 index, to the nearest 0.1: 49.6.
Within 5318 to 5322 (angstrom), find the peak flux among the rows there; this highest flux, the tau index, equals 2.4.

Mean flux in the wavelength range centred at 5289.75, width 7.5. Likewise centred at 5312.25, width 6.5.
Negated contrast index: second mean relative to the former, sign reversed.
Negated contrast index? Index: -1.00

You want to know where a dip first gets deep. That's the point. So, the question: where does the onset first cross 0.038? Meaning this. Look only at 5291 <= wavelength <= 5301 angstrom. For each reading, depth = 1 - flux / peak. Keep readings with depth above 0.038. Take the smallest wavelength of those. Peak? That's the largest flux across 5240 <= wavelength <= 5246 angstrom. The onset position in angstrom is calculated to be 5297.80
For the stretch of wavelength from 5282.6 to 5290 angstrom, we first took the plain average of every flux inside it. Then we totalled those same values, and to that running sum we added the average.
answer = 16.2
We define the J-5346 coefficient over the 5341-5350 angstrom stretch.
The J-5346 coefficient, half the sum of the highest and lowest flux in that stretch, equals 2.24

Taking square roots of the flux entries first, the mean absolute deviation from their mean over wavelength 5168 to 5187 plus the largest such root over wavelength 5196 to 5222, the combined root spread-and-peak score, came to 1.62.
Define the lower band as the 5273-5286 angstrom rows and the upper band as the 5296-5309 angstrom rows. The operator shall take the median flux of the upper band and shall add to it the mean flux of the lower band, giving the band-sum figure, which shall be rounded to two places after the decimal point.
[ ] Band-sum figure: 4.59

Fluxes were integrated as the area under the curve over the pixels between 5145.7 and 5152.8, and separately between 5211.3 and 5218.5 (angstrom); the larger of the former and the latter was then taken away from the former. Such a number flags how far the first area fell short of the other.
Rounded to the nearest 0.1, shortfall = -0.3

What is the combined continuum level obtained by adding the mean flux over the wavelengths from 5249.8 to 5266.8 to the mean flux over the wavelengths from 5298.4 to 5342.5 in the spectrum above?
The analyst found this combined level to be 4.532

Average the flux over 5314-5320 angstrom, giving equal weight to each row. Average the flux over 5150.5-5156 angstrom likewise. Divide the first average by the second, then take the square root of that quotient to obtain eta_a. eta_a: 1.02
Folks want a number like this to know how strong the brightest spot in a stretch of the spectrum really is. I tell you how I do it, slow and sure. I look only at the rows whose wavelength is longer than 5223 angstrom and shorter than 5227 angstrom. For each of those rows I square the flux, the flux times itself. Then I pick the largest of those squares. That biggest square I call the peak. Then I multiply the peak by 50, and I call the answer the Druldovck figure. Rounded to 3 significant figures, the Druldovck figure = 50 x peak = 271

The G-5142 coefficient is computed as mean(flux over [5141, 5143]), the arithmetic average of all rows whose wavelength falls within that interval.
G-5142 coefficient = 2.24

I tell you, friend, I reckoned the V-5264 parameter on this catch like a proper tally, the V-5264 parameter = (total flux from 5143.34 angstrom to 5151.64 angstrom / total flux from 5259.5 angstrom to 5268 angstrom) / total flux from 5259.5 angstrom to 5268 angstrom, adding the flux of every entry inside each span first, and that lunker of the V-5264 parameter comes 0.0678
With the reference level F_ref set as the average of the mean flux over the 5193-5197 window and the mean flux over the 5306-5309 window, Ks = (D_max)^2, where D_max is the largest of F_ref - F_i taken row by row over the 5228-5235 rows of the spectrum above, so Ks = 0.050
